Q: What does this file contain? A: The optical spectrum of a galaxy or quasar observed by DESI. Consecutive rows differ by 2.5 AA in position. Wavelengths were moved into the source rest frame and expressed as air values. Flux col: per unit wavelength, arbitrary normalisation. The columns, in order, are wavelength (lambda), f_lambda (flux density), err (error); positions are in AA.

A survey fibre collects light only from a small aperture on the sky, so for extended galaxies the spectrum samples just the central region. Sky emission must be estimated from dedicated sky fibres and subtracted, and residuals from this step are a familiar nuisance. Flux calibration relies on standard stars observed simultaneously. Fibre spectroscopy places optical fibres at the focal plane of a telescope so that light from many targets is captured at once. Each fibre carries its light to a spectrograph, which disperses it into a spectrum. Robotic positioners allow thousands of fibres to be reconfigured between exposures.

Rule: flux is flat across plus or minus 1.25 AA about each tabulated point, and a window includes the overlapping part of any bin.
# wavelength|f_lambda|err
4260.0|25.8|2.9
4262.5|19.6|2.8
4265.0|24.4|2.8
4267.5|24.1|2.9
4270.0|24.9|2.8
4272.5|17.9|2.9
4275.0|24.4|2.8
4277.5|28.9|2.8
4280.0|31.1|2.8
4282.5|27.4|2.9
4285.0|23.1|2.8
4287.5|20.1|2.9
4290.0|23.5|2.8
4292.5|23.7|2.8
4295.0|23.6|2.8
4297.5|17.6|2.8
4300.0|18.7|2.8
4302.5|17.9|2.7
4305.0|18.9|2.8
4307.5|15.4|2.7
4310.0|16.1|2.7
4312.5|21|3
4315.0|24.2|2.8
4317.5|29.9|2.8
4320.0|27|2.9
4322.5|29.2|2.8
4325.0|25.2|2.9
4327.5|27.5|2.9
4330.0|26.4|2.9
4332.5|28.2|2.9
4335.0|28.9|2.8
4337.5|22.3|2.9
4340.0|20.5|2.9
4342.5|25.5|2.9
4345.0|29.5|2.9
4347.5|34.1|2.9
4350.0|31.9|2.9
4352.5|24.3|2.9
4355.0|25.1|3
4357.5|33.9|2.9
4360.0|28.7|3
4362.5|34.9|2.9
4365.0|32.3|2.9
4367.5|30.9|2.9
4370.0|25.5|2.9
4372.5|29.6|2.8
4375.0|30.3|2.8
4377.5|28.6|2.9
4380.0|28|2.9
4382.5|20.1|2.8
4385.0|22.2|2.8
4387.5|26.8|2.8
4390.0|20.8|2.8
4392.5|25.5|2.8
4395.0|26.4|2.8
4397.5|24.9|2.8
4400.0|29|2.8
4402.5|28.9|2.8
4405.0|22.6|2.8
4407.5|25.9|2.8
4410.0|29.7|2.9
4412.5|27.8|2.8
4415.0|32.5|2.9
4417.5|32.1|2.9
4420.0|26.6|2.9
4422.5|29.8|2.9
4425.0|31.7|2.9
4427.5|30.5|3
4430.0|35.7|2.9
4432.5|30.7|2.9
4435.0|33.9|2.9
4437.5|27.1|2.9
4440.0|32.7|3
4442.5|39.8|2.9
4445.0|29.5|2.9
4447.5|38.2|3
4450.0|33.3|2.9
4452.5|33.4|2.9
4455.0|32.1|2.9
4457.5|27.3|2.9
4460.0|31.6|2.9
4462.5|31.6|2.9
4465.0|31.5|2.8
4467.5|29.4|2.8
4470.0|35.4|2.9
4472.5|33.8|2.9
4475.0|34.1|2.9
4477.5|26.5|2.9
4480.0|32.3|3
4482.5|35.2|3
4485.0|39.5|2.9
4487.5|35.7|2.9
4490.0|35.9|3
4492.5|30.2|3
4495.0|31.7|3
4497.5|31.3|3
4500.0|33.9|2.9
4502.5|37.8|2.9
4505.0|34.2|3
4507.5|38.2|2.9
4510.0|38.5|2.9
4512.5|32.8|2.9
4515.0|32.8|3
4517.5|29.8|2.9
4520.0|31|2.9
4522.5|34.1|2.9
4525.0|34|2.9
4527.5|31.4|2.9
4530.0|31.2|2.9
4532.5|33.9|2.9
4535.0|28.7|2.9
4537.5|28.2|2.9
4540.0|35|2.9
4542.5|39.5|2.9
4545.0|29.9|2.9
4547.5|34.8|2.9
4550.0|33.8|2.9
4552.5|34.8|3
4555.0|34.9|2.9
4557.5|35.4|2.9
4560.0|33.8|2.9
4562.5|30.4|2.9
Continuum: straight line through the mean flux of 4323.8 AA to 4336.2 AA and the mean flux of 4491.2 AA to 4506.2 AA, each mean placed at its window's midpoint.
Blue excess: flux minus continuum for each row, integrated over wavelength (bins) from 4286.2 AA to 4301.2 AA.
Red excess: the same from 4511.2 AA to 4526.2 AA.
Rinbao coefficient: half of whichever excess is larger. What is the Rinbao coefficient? -11.0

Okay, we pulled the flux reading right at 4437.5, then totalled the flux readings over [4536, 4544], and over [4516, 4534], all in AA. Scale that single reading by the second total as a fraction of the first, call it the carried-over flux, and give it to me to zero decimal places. 59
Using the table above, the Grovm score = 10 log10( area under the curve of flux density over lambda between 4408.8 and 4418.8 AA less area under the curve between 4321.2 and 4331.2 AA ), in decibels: 15.4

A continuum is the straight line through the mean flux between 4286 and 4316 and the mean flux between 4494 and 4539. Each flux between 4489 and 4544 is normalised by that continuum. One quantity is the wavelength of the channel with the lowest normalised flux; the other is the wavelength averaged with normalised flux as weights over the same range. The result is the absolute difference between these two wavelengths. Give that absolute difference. 21.9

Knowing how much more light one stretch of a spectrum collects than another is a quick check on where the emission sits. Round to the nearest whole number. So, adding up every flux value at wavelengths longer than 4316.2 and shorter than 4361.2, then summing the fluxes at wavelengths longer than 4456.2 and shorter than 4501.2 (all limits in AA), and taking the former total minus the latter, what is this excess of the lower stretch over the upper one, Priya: -89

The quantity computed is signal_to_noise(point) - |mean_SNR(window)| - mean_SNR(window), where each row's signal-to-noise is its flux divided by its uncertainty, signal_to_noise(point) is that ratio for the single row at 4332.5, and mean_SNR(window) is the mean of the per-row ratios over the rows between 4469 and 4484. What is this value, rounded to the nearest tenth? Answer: -12.7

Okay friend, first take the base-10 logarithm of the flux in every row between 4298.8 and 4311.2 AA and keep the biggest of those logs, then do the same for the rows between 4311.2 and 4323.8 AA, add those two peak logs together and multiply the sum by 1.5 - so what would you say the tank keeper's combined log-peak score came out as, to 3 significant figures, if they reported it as 4.13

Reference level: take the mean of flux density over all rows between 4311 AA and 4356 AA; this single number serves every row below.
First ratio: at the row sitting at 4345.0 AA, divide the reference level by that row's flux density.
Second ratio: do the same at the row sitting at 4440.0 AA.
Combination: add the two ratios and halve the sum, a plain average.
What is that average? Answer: 0.86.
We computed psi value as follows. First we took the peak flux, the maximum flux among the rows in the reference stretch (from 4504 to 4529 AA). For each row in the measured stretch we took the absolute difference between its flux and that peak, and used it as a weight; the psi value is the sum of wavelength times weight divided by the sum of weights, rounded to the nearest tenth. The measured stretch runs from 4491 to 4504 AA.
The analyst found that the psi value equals 4495.9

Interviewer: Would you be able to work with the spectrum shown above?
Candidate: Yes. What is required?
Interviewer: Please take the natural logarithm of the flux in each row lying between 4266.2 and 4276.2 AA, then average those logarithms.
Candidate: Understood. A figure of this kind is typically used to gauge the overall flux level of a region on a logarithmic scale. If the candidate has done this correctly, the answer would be 3.12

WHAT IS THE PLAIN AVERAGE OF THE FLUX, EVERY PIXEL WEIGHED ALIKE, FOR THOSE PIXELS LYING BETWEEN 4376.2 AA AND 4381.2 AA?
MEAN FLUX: 28.3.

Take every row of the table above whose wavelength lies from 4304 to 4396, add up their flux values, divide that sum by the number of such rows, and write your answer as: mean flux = 26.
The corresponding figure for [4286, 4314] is 20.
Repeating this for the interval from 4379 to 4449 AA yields 29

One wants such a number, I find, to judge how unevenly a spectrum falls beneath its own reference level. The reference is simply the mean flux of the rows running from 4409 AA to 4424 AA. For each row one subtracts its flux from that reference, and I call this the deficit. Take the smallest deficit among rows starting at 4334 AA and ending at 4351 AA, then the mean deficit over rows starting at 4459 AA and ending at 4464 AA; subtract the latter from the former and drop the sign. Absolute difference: 2.5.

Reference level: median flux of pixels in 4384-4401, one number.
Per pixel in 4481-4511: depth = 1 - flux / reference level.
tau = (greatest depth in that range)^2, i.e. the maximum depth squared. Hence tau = 0.034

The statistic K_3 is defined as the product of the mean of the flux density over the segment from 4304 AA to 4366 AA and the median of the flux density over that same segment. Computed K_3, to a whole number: 714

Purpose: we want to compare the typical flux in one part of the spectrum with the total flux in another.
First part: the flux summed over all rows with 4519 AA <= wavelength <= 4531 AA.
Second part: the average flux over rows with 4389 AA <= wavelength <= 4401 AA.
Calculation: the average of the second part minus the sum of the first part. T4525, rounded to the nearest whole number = -136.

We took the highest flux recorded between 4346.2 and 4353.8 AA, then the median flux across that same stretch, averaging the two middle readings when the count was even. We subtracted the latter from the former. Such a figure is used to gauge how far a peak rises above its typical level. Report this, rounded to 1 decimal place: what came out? 2.2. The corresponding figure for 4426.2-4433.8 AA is 5.0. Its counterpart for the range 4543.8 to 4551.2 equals 1.0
